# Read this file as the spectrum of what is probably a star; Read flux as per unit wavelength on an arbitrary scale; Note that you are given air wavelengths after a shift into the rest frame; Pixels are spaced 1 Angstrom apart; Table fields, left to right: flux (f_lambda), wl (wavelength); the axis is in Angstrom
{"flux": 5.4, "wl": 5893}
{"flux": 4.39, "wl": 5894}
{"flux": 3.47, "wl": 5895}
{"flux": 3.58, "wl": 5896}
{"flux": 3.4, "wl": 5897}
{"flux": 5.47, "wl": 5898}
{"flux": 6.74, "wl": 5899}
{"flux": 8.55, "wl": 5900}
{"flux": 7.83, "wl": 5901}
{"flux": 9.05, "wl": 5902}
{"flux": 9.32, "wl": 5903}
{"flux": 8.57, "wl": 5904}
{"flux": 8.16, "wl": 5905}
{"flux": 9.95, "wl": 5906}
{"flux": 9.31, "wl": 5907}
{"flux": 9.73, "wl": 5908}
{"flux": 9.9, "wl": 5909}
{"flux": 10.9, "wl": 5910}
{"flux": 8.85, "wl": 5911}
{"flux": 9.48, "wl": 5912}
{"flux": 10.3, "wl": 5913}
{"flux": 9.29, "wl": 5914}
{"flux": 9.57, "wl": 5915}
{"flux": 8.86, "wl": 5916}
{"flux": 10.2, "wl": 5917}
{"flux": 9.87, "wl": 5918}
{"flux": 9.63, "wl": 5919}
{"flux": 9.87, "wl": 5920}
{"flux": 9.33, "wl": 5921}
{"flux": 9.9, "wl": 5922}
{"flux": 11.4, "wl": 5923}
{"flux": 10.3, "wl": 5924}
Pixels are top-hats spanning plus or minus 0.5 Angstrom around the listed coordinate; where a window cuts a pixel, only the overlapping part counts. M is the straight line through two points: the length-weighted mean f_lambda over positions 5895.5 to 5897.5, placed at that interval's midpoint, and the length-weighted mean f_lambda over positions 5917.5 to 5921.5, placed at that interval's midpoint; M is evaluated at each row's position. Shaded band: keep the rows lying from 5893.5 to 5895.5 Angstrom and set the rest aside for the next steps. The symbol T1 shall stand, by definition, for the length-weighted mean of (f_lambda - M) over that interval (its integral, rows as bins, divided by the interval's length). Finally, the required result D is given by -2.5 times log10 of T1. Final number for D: 0.0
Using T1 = 1.0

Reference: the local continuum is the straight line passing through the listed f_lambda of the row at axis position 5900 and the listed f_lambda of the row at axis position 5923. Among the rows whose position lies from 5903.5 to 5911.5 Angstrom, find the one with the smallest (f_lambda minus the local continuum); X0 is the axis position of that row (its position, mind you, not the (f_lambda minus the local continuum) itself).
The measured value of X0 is 5911 Angstrom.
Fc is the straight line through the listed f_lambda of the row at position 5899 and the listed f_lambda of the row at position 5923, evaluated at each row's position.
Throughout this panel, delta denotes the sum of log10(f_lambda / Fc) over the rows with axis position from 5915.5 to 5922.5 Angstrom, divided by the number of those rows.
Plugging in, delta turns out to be -0.04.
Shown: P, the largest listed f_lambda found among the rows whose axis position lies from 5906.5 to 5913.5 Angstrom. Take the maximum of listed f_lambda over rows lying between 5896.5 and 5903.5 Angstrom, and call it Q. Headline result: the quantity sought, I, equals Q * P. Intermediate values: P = 10.9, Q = 9.32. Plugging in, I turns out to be 102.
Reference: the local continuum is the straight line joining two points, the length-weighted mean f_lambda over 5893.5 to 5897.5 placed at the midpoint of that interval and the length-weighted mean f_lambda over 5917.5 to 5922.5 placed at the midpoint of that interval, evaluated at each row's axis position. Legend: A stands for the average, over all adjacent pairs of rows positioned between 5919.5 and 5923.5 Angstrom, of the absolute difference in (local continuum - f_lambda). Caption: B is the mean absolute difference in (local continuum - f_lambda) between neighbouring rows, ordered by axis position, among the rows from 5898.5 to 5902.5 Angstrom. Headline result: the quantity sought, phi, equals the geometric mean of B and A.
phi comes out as 0.96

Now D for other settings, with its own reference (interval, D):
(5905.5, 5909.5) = -1.3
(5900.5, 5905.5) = -1.3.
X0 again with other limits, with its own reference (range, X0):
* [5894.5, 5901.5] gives 5897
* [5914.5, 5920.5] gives 5916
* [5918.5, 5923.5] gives 5921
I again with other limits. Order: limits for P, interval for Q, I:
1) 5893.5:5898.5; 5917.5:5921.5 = 54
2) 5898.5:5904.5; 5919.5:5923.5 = 106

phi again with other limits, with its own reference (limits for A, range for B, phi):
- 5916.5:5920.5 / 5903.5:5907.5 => 0.60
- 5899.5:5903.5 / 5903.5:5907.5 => 0.82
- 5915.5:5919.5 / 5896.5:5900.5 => 1.03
